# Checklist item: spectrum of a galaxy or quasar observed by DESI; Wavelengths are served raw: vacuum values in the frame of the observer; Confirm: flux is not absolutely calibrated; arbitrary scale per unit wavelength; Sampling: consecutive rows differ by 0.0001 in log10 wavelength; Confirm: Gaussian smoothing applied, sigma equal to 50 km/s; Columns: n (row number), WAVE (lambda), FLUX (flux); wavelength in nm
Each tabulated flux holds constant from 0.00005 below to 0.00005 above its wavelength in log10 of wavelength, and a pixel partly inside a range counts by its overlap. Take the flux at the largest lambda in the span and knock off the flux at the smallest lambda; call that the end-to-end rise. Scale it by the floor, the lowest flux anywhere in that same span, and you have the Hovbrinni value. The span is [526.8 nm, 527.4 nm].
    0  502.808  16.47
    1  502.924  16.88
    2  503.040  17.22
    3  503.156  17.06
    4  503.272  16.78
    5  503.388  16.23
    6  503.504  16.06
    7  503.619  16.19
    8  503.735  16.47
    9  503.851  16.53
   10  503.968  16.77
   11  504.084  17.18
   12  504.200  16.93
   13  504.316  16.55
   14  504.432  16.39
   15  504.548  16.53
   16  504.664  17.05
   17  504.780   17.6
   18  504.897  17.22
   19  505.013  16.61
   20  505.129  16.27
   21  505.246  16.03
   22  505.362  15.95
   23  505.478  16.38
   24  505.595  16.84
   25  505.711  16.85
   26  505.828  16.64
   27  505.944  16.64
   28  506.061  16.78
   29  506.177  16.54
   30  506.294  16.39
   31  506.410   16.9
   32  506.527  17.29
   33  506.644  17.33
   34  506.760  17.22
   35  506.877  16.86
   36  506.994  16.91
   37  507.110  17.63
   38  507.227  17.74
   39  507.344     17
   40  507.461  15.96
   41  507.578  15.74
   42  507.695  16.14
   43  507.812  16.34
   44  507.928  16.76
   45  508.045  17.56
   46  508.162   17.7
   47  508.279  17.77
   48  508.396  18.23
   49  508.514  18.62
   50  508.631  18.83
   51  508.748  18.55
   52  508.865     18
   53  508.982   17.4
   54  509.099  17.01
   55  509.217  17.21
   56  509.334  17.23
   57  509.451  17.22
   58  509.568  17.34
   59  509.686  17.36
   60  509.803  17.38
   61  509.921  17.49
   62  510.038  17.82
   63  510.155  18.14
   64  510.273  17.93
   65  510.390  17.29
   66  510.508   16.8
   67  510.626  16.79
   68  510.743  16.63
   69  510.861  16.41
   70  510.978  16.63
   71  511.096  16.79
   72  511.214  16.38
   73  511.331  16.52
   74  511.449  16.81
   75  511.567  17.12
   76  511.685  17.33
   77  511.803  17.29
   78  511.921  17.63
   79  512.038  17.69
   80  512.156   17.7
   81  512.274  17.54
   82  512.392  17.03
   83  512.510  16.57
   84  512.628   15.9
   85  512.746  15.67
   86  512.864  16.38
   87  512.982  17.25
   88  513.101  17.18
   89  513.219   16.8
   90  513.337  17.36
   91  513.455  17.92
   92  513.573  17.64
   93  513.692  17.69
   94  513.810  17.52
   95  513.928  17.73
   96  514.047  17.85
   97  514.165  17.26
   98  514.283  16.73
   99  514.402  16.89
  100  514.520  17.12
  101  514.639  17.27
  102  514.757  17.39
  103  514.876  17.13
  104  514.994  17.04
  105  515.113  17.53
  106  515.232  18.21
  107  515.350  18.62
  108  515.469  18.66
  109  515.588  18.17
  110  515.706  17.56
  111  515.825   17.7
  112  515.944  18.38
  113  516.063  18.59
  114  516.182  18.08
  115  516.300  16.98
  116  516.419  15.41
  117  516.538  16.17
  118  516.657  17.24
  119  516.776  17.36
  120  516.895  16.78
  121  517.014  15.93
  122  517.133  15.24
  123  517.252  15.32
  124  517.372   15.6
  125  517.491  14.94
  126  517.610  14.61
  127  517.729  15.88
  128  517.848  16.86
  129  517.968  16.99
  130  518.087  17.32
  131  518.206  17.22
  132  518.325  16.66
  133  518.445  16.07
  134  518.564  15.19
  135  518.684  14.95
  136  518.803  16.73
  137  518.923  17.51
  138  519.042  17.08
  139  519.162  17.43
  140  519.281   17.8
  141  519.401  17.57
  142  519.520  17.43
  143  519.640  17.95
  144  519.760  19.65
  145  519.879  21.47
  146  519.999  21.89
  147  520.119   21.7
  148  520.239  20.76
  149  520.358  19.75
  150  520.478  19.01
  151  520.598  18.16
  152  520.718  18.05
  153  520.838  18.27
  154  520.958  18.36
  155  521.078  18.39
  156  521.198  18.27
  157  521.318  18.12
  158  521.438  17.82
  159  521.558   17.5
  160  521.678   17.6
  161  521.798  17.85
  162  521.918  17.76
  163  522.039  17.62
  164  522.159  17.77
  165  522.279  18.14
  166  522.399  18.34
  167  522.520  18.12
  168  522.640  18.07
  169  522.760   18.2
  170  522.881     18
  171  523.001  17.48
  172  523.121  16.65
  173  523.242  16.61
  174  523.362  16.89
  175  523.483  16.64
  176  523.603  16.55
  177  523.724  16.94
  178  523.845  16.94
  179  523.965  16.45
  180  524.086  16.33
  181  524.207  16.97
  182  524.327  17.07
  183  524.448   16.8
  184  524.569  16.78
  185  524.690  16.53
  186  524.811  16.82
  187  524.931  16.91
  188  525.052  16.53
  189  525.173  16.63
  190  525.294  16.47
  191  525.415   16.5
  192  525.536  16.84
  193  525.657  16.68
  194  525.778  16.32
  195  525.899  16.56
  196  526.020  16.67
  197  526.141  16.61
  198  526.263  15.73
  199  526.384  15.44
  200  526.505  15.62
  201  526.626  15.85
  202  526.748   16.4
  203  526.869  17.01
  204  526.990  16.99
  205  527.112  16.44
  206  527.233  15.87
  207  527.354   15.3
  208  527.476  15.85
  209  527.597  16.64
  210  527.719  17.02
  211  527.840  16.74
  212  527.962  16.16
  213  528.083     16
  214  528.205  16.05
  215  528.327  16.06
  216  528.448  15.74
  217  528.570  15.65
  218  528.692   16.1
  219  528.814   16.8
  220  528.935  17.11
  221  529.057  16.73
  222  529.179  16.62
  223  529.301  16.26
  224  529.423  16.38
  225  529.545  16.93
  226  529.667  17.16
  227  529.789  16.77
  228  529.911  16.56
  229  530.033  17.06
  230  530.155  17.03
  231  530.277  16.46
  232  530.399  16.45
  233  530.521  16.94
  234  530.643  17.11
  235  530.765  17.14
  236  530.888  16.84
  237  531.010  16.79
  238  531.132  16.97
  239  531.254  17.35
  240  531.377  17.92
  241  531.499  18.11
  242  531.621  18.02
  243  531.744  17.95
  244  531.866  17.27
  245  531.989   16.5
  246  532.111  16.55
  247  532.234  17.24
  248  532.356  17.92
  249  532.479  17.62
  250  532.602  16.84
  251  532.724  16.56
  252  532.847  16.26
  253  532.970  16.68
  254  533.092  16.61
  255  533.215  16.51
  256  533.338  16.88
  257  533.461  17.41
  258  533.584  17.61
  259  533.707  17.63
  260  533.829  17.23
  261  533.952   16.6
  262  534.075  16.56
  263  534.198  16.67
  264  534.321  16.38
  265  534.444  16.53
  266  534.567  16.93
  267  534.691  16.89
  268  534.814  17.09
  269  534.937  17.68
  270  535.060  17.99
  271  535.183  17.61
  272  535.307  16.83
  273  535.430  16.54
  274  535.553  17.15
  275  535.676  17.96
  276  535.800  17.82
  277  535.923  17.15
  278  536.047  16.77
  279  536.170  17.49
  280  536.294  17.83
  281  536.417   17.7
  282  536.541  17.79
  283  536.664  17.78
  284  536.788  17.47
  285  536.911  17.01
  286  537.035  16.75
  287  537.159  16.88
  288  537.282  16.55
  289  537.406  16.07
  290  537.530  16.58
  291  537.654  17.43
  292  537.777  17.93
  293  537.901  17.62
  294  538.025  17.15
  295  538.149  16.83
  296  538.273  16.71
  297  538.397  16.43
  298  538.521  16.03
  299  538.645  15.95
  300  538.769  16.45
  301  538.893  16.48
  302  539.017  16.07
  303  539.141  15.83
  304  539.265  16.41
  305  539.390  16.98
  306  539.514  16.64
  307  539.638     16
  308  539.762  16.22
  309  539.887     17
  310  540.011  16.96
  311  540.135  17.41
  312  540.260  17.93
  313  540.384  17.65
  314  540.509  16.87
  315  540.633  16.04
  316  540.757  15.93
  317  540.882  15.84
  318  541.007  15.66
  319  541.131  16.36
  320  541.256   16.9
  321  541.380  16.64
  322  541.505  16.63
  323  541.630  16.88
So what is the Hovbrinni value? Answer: -0.11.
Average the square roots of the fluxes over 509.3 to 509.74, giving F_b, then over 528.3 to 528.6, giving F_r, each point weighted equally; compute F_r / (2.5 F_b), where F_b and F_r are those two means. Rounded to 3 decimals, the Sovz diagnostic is 0.383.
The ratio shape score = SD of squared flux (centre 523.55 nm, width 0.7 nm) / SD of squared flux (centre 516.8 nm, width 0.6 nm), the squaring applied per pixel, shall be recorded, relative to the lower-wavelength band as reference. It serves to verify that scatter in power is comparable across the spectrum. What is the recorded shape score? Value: 0.3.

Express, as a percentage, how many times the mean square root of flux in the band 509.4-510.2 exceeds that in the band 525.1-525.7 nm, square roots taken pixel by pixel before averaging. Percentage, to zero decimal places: 103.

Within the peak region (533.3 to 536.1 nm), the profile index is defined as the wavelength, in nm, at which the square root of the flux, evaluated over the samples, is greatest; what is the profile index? 535.060 nm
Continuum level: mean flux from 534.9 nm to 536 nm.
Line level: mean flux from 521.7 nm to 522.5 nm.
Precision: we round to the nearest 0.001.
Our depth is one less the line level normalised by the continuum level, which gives -0.029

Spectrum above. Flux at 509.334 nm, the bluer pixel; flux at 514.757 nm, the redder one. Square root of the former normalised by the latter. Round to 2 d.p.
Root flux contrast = 1.00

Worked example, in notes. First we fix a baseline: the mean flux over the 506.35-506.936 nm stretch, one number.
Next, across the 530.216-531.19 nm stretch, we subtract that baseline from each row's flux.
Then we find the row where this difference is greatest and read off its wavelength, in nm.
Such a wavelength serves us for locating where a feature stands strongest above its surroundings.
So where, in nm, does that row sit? 530.765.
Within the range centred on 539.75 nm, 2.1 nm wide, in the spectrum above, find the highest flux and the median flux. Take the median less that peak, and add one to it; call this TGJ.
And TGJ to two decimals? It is -0.45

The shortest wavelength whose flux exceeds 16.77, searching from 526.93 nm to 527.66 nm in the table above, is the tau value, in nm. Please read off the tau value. 526.990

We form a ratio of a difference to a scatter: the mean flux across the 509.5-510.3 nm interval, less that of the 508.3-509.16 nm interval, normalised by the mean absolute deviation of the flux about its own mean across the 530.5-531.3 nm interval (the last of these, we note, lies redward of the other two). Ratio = -3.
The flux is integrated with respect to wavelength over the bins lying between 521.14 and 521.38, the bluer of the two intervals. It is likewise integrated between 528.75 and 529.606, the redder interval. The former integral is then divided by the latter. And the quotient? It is 0.31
